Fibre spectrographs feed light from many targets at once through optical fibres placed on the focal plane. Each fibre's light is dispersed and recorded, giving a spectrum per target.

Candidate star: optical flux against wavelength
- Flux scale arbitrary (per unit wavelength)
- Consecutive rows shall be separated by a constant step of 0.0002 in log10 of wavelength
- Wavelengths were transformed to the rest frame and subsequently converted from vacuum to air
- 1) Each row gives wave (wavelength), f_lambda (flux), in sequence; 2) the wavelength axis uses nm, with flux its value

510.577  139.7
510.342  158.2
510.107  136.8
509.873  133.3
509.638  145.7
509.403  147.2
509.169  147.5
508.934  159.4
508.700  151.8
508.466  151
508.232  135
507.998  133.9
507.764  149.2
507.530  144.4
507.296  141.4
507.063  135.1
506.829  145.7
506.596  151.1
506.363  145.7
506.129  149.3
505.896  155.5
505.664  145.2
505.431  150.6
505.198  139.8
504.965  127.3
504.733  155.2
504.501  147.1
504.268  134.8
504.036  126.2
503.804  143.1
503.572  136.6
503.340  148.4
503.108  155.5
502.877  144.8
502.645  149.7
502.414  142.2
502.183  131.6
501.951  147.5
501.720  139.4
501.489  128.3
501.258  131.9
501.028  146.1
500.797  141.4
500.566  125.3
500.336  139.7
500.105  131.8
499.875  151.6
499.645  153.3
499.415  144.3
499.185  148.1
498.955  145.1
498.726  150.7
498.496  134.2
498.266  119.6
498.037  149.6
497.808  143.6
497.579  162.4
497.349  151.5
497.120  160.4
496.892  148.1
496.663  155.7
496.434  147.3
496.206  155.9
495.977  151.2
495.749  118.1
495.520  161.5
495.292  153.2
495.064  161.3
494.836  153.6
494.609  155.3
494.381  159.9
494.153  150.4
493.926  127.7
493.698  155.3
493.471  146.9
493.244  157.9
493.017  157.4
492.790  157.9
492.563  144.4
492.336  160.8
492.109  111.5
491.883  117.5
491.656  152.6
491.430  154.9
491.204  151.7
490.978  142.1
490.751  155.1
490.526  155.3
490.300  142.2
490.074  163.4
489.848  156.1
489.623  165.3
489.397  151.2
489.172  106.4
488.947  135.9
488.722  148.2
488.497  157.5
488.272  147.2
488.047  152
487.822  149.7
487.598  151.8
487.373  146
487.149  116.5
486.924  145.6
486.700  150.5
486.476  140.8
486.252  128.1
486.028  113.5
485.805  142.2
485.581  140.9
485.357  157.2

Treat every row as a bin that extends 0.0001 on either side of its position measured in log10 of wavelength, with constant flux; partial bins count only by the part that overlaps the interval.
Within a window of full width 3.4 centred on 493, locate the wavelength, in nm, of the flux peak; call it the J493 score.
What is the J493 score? 492.336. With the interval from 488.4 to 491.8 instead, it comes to 489.623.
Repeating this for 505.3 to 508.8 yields 505.896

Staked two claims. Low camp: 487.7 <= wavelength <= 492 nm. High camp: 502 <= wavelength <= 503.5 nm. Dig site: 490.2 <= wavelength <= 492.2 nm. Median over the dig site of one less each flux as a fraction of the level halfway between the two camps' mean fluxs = -0.036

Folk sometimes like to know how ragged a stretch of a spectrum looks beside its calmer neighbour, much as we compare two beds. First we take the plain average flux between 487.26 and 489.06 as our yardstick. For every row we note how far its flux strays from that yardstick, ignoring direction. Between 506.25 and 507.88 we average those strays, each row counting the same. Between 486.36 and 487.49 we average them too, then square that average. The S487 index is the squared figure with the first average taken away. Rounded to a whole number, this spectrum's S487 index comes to 84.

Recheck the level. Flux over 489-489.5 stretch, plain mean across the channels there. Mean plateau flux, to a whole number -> 129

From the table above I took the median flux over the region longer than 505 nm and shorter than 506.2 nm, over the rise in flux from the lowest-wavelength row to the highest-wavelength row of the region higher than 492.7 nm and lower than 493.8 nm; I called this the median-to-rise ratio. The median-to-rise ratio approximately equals -57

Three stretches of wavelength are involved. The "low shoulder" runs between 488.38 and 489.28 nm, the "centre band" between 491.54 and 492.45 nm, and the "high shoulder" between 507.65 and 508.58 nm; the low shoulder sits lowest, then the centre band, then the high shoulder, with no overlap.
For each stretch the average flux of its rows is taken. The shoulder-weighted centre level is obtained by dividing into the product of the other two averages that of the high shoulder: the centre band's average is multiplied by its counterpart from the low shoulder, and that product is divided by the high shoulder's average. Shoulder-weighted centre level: 131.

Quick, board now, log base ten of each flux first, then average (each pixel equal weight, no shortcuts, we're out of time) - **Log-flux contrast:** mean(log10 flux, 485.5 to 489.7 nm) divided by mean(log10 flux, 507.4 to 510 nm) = 0.99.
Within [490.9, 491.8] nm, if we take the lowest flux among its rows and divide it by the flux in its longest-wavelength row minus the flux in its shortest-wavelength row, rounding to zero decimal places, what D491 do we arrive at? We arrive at 14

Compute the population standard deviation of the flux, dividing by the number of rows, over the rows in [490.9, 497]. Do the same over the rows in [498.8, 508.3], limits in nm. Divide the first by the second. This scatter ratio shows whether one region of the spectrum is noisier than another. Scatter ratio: 1.64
